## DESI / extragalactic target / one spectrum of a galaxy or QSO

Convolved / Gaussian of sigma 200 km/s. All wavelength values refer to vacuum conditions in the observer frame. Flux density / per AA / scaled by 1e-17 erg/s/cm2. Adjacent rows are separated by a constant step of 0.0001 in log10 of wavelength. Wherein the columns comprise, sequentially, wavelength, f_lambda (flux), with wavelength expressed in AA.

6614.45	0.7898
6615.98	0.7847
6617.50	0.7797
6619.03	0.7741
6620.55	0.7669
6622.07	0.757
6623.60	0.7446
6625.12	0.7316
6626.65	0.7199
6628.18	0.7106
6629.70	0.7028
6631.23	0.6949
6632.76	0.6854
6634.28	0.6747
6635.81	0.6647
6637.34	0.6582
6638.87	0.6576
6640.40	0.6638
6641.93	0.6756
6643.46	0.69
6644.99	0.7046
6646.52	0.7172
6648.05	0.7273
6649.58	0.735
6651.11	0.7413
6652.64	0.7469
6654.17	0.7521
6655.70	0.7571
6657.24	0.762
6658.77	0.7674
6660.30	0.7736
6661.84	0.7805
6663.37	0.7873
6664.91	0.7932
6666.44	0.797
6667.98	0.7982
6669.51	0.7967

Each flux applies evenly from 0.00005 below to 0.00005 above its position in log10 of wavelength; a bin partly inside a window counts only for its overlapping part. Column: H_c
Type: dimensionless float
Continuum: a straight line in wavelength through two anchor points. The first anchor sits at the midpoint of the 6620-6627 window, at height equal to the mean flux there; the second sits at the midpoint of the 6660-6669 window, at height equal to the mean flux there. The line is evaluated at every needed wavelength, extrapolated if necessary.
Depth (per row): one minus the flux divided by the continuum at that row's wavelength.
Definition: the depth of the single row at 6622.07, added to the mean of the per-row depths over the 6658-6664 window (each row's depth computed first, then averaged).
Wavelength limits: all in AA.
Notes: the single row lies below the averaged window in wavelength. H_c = -0.01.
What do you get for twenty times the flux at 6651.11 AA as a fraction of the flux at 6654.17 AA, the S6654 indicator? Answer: 19.7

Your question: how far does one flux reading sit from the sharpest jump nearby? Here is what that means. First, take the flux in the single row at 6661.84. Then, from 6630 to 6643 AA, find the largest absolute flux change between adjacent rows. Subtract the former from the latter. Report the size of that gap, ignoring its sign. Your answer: 0.77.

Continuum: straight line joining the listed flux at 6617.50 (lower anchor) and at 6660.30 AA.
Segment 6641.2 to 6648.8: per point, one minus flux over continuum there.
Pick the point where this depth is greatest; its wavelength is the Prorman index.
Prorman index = 6641.93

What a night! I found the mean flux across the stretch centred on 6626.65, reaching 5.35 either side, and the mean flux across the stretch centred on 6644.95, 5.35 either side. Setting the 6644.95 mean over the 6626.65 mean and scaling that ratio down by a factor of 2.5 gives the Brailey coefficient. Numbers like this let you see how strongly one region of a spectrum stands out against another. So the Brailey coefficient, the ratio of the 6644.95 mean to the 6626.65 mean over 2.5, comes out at 0.388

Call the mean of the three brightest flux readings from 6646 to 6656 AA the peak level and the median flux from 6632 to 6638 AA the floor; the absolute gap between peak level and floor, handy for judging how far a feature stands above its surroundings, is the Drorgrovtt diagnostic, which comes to 0.082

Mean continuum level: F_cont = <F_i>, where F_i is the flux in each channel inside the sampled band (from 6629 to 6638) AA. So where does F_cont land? 0.680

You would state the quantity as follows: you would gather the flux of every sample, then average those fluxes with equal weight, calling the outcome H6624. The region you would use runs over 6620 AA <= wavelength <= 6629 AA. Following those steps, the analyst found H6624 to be 0.74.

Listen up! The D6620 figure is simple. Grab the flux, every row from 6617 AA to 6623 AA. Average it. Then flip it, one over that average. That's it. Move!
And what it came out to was 1.30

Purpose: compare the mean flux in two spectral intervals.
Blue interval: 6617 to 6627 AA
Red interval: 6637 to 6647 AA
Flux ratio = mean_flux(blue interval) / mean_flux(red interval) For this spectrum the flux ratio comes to 1.11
